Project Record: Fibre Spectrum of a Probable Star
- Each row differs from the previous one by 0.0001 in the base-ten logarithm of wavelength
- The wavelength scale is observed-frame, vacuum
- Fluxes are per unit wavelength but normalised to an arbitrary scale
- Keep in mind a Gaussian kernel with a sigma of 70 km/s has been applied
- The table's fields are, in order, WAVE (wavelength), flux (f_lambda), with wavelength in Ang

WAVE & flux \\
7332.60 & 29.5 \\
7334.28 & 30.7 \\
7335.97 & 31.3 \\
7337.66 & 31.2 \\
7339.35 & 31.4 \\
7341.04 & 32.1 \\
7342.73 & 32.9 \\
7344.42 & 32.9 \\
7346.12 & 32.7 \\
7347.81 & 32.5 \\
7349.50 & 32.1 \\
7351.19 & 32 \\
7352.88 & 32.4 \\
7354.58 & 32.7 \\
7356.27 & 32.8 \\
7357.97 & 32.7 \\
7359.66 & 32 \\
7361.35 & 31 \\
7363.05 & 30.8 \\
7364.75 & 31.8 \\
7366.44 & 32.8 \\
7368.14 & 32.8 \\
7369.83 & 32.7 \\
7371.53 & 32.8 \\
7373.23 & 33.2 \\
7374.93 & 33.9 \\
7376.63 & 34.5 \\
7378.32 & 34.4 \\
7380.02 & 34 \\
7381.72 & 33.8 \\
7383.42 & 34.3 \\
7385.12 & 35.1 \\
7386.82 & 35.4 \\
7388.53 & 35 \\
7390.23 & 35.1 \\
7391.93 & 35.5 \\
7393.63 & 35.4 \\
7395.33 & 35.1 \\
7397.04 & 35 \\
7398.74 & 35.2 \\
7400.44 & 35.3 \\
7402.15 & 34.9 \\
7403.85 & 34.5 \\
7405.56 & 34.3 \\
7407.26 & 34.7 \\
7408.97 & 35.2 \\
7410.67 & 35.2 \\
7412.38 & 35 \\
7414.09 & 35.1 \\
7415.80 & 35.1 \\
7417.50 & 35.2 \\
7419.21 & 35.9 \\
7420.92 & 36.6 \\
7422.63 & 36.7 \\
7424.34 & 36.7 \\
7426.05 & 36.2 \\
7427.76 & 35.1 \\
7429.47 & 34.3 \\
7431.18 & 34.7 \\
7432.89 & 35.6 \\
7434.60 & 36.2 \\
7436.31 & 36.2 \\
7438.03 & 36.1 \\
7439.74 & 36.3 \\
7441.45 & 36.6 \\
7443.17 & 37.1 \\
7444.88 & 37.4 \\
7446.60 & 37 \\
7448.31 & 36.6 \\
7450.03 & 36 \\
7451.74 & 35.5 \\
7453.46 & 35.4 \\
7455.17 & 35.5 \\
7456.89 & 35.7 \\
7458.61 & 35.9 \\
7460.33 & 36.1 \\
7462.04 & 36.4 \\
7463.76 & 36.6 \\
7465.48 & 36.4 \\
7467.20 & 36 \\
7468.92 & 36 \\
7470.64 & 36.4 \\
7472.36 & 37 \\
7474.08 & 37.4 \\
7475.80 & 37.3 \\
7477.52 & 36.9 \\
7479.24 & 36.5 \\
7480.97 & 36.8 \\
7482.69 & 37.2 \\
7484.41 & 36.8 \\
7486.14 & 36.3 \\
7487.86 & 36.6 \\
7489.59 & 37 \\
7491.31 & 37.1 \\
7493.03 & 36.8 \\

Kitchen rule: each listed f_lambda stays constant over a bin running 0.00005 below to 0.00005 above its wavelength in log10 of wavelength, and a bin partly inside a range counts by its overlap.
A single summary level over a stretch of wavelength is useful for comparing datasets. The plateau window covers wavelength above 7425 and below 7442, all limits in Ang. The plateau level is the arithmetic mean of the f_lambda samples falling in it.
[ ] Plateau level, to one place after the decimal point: 35.7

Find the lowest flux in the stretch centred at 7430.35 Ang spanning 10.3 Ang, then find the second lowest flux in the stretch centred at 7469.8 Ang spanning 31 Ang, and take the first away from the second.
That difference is 1.4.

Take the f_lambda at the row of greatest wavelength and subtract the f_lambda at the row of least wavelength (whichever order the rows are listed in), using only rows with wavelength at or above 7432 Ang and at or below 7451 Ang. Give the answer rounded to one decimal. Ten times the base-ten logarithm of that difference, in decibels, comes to -4.0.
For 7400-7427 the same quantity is -0.5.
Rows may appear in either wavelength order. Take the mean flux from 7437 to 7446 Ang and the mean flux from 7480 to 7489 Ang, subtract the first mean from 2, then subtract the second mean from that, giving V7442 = -71.4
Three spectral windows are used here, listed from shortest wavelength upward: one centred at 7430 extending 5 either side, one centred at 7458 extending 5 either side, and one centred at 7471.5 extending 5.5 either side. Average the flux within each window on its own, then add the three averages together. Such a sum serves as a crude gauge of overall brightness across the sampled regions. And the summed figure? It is 108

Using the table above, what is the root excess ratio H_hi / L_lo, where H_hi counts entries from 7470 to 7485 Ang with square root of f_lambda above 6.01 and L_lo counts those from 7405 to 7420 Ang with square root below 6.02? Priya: 1.0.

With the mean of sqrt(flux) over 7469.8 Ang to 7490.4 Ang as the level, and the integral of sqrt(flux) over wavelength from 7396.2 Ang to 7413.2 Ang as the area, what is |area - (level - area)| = 195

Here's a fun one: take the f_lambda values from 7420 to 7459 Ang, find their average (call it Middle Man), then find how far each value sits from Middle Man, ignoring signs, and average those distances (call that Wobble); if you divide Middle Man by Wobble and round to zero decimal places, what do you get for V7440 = 60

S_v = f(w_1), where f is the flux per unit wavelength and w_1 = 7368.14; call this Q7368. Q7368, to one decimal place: 32.8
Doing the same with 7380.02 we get 34.0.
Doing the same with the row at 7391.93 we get 35.5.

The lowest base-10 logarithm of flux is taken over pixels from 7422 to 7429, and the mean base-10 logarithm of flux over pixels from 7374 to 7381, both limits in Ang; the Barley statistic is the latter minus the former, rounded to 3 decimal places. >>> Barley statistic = -0.011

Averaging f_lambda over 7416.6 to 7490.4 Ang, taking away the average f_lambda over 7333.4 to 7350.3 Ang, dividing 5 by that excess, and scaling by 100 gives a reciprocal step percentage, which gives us 116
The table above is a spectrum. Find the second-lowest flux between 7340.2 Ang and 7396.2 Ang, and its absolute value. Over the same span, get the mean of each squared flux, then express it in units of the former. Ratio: 35.8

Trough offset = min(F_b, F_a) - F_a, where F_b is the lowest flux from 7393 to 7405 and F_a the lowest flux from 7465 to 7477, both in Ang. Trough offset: -1.5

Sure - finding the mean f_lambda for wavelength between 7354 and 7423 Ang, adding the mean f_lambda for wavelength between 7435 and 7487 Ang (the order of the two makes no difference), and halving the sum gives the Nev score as 35.3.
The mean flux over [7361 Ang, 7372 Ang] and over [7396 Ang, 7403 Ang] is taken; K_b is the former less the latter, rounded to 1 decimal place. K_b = -3.0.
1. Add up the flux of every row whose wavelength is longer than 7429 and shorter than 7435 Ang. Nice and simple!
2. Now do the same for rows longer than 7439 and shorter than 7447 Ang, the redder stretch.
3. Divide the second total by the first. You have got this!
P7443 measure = 1.3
